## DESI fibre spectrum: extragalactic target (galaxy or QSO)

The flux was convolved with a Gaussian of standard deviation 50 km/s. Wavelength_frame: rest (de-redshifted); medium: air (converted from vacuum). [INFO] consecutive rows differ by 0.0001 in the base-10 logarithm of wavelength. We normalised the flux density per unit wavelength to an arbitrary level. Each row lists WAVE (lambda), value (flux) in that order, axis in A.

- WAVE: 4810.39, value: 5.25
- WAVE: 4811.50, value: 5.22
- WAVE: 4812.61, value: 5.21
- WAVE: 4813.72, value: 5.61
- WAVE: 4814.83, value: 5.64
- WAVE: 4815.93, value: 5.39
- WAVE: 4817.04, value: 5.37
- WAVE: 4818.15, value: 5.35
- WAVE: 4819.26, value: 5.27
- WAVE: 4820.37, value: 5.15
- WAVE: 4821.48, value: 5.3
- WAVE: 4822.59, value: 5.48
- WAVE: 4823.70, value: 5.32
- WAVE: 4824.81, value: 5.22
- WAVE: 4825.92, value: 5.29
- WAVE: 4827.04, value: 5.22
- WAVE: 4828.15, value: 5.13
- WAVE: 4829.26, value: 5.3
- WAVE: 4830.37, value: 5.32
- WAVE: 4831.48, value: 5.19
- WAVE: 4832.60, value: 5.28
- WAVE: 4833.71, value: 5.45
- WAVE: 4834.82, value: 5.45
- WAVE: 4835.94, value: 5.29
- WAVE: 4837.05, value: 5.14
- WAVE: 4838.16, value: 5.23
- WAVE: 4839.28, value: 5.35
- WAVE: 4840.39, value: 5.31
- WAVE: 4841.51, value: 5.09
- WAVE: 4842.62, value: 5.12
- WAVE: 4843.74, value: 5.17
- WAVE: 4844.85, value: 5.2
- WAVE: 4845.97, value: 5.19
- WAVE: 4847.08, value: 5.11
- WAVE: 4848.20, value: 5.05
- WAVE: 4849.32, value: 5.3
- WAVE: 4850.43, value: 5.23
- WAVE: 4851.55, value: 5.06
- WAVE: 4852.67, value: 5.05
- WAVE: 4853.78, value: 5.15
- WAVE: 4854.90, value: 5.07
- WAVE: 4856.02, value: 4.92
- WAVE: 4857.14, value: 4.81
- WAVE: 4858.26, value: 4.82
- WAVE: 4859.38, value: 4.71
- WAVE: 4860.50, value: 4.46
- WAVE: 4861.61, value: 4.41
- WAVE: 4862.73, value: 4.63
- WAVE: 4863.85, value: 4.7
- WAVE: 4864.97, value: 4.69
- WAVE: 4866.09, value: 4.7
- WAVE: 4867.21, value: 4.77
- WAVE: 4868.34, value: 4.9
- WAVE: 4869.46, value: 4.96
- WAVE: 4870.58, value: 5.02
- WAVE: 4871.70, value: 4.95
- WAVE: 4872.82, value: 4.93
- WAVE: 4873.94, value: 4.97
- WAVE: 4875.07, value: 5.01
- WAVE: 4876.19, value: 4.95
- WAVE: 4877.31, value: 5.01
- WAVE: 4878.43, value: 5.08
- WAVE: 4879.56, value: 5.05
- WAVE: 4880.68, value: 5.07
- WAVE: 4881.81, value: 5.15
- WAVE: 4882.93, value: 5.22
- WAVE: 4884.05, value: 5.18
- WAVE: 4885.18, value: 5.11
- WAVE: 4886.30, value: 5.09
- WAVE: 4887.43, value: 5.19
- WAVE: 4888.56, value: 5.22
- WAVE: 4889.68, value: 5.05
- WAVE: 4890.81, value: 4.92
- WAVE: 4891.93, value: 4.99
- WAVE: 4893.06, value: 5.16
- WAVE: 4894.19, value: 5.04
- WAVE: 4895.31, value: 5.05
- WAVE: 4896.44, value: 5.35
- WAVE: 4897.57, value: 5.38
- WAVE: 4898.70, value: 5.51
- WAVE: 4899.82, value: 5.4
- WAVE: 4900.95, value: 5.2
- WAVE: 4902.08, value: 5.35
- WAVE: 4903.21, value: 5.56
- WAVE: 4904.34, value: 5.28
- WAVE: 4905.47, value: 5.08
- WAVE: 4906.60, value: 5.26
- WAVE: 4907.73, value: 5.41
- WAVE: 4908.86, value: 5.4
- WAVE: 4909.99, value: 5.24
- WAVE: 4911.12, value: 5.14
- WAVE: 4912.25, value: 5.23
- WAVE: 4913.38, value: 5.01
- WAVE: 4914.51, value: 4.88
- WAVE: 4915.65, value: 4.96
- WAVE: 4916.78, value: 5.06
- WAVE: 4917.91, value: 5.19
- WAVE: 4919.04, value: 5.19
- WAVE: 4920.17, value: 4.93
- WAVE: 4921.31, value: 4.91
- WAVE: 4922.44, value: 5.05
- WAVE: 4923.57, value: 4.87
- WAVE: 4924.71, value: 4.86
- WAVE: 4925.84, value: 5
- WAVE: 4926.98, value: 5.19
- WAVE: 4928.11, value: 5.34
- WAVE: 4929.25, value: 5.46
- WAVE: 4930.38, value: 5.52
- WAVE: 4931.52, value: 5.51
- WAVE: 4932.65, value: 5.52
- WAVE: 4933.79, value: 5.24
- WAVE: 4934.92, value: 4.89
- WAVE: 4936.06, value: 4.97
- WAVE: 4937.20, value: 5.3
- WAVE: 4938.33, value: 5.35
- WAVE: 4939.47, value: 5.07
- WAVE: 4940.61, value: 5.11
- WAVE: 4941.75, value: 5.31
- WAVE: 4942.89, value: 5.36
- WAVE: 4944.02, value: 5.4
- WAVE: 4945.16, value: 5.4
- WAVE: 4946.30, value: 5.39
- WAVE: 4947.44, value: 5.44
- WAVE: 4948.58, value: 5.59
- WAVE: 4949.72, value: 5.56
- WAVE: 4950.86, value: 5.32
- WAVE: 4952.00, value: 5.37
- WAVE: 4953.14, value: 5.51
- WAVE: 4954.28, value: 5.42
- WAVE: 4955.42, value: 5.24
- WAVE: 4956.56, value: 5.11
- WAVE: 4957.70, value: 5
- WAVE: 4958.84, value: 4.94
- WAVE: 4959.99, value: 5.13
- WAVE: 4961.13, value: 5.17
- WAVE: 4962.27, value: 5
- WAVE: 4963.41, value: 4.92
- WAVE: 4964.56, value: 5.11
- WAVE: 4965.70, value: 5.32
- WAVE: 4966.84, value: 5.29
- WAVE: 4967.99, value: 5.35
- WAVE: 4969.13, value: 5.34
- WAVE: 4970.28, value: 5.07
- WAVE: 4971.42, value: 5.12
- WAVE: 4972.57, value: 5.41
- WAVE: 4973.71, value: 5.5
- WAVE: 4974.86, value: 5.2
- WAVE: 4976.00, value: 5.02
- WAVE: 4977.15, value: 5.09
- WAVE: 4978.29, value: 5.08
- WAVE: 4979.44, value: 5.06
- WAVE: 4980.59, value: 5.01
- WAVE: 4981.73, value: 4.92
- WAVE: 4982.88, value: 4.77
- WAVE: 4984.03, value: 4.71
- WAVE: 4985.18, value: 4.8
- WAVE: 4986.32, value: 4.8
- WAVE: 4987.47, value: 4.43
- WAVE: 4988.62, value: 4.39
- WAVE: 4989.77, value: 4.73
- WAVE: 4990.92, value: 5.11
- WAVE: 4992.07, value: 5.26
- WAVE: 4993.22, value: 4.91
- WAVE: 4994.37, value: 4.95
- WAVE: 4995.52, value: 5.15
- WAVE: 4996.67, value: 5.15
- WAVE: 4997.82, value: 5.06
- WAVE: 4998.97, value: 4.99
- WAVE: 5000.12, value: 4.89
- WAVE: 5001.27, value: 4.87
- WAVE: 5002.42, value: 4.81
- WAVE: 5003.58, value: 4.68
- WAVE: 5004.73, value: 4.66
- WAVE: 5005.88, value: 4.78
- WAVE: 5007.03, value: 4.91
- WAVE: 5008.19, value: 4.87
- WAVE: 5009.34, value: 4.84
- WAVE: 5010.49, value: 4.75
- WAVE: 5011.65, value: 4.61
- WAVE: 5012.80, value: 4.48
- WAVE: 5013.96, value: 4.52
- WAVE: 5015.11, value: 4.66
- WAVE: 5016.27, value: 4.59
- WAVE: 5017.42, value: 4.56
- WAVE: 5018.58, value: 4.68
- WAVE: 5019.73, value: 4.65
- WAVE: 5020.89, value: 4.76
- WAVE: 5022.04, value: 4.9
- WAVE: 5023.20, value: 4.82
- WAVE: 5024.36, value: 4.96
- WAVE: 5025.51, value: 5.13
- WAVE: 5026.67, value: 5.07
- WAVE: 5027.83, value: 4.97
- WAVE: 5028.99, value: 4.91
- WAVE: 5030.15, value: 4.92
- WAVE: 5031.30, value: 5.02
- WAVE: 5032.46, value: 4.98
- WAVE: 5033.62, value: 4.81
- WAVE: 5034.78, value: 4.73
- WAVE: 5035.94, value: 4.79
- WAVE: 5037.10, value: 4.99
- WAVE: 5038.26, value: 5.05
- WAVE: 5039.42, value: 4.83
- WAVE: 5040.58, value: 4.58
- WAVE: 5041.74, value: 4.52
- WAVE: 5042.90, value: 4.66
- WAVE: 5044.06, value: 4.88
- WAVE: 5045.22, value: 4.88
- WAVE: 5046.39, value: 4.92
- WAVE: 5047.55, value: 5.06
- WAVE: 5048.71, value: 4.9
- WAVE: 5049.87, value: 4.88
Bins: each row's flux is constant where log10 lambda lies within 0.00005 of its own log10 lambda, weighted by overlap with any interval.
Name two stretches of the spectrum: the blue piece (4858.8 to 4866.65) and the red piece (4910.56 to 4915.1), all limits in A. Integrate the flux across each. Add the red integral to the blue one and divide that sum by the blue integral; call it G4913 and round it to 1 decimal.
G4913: 1.6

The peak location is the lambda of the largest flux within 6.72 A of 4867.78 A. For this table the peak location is 4870.58 A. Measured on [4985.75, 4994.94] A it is 4992.07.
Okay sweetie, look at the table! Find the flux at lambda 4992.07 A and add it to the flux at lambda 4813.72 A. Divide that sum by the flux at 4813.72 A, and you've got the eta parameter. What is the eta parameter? 1.938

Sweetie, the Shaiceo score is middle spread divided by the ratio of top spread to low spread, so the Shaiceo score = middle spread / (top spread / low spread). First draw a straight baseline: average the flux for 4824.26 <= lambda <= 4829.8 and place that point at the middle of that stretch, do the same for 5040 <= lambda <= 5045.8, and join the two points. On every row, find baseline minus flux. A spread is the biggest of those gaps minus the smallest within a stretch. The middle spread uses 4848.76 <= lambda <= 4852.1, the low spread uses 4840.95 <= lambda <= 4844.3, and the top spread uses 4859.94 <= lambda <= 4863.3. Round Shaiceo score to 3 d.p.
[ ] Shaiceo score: 0.090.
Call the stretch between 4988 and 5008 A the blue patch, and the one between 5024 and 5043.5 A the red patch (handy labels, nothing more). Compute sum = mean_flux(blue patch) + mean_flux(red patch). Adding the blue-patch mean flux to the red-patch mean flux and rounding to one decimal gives 9.8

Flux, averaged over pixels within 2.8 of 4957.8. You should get 5.1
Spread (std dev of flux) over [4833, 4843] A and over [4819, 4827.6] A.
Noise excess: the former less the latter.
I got 0.04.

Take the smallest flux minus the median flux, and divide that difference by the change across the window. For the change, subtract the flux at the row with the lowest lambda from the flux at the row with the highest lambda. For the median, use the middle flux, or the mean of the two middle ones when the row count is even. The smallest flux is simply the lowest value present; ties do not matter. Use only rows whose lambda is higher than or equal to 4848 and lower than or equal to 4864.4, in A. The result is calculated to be 1.5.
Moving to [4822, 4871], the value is 1.6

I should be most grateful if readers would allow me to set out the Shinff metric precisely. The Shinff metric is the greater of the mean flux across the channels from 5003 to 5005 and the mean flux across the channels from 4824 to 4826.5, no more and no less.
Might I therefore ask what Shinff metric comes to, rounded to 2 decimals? 5.25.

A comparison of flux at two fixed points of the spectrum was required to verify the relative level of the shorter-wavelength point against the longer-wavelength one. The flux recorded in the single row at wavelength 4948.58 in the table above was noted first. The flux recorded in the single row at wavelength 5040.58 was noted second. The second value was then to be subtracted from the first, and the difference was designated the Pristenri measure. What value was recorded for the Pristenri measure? 1.0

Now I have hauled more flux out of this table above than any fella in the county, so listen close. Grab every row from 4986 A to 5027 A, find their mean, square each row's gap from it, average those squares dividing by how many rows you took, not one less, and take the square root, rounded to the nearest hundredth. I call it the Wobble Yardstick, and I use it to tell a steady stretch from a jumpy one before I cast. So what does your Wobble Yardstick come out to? 0.21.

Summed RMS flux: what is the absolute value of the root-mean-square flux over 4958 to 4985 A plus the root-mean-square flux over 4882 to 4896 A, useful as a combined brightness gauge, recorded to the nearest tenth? 10.2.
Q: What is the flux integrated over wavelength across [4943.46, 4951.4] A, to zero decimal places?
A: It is 43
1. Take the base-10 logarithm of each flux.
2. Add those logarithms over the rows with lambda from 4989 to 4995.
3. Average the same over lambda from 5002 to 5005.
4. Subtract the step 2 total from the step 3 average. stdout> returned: -2.8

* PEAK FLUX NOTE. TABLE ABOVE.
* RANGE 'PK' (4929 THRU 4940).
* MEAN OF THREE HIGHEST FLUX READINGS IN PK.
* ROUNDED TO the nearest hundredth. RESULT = 5.52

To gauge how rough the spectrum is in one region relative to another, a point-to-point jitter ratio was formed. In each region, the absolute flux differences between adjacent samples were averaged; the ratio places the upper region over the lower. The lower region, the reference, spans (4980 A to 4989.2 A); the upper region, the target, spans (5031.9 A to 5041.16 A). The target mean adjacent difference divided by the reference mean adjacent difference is 1.30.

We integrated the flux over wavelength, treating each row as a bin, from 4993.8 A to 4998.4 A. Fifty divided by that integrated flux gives 2.14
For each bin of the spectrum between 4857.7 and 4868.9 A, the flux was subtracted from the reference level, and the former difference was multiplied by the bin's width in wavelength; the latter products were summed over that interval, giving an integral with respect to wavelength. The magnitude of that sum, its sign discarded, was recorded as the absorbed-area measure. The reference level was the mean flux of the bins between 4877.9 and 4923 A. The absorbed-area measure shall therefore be 5.4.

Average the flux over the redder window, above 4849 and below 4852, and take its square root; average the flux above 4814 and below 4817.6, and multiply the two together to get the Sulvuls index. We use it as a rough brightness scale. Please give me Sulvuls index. 12.5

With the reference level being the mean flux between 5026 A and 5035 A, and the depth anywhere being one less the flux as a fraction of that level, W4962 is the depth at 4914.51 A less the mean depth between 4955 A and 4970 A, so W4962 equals 0.054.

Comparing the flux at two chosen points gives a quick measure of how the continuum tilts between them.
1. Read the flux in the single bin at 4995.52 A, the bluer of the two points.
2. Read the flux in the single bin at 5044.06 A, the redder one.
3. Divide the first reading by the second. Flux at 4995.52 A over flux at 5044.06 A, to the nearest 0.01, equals 1.06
